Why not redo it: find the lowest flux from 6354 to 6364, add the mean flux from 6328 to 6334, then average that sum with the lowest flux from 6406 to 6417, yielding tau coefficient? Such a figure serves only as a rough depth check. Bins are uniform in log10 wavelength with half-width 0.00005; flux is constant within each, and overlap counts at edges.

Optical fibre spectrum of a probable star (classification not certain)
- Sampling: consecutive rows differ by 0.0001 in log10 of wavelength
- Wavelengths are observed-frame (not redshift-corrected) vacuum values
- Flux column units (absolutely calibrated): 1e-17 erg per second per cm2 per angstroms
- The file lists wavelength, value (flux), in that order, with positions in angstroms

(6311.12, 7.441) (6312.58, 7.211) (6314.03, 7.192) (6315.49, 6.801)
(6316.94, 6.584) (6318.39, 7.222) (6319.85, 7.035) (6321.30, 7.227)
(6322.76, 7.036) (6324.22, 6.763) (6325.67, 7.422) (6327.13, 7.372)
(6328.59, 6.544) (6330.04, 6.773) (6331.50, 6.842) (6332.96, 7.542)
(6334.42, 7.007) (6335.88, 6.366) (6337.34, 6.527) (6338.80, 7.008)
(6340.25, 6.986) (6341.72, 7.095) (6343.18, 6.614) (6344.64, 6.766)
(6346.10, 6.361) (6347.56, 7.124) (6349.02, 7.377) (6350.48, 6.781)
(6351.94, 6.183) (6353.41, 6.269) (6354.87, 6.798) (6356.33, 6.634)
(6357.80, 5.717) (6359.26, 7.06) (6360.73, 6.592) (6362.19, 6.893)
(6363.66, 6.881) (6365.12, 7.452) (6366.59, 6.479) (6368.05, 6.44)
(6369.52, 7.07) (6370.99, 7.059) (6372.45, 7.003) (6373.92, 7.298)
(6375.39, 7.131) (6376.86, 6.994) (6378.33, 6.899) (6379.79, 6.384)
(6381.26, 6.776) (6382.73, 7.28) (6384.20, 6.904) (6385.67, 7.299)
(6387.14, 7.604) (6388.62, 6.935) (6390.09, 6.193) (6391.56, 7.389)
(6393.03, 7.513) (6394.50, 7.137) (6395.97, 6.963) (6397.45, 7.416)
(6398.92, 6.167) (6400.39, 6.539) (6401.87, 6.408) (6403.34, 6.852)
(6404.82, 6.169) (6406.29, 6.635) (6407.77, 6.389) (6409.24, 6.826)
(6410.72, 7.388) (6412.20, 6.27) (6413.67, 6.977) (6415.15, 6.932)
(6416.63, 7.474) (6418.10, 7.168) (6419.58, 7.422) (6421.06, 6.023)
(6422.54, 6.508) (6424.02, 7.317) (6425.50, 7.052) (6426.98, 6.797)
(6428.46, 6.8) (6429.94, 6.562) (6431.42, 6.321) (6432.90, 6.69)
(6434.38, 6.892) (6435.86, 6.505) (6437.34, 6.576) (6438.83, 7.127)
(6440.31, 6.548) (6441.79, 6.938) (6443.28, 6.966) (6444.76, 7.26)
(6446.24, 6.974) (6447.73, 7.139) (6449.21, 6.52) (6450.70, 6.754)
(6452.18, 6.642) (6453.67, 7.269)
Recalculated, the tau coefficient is 9.46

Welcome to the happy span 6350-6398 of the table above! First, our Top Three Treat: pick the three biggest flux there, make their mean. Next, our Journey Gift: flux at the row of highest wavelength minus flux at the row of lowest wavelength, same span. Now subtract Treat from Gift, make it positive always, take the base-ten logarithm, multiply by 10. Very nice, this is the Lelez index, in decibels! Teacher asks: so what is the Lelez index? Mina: 8.4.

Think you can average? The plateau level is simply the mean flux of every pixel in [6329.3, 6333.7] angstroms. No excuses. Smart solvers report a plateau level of 7.05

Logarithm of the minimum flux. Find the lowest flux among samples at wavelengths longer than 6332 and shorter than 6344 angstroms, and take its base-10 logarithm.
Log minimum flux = 0.804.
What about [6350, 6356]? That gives 0.791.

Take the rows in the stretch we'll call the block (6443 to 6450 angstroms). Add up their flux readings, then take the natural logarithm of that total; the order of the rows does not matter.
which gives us 3.6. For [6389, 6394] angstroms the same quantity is 3.0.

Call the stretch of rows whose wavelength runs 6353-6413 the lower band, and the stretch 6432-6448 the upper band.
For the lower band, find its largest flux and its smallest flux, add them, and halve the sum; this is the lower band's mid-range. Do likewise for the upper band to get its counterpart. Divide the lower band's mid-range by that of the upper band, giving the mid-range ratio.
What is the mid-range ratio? 0.97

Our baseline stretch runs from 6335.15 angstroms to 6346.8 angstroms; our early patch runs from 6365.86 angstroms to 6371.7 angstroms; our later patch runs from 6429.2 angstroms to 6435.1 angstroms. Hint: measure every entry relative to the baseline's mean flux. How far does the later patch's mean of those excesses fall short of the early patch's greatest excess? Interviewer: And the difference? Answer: 0.45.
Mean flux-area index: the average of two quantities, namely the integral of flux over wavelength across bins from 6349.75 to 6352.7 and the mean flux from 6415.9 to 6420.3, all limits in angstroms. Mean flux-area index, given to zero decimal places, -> 13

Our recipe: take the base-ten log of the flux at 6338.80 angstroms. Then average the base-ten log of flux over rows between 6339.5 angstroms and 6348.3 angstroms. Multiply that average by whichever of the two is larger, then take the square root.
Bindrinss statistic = 0.840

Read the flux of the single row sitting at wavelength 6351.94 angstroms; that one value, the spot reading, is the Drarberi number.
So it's 6.183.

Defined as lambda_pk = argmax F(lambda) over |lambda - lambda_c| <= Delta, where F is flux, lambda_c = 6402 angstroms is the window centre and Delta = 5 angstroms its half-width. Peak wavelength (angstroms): 6397.45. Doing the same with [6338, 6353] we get 6349.02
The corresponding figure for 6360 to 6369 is 6365.12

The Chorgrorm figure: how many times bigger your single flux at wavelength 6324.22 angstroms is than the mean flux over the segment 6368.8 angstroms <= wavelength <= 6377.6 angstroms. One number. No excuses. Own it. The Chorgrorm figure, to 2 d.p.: 0.95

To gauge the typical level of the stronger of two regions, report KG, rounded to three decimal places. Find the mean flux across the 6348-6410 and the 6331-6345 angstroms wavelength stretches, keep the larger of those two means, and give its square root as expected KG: 2.622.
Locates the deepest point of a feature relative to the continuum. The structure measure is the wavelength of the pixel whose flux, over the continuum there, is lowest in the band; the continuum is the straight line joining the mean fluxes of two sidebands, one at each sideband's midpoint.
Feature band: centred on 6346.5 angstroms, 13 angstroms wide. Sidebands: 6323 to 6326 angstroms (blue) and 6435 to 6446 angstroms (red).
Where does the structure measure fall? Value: 6351.94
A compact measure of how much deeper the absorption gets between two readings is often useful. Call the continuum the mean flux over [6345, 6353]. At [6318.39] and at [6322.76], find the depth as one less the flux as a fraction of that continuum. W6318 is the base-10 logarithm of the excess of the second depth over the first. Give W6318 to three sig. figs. -1.56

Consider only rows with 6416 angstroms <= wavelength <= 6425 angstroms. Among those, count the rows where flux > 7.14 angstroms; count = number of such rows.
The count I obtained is 4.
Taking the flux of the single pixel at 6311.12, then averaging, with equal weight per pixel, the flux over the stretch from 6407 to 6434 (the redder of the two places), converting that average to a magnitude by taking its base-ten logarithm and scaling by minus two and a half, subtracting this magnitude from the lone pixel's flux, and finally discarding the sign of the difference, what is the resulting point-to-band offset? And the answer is 9.53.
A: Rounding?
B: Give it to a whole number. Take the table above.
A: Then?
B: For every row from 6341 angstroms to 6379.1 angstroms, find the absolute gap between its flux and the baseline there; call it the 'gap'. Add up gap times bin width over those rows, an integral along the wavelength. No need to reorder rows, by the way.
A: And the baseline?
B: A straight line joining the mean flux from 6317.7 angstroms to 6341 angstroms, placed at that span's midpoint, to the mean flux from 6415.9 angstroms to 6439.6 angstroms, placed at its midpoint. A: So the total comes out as 12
